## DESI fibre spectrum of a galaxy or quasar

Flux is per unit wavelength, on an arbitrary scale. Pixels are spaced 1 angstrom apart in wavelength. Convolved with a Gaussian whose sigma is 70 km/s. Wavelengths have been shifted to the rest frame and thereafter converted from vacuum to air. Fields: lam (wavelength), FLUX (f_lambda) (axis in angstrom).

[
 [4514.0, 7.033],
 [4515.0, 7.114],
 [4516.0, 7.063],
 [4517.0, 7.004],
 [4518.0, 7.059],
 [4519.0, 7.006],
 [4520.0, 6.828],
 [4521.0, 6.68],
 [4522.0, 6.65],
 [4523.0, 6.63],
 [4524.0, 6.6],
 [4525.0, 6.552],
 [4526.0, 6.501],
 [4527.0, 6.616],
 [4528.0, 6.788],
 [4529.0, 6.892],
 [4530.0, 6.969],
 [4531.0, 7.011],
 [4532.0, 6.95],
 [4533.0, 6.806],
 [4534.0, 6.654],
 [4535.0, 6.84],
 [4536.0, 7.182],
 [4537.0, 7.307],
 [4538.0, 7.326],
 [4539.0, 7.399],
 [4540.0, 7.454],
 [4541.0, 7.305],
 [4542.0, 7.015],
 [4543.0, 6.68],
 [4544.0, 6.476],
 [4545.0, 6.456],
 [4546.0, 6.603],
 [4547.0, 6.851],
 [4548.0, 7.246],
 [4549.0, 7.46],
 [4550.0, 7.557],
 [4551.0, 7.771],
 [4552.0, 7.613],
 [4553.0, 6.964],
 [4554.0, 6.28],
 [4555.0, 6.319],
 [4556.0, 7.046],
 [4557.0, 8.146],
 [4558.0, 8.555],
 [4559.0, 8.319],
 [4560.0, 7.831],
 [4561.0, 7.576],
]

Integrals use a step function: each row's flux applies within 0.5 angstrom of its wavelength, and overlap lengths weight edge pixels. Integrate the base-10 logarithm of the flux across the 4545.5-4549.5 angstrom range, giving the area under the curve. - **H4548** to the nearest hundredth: 3.39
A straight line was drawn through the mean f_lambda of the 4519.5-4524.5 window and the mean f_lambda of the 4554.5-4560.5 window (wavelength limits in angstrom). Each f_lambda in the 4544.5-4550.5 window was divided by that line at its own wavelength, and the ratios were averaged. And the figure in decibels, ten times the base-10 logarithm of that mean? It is -0.23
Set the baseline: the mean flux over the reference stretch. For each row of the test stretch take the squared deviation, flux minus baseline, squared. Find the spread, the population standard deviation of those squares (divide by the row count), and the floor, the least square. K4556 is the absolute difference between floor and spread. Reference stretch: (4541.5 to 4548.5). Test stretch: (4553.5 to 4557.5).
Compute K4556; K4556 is 0.68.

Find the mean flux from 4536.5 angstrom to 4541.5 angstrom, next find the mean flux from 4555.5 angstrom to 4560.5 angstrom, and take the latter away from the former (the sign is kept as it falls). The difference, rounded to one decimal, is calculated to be -0.6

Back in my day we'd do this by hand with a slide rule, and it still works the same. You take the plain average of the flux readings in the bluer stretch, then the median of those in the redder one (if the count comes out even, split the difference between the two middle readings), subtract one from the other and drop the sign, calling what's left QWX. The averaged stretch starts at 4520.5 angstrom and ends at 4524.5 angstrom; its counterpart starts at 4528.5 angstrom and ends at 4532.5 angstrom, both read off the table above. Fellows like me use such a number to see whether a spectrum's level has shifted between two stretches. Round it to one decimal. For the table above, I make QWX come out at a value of 0.3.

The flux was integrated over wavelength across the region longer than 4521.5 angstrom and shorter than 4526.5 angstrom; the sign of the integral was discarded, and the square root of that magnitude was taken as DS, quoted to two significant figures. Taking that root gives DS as 5.7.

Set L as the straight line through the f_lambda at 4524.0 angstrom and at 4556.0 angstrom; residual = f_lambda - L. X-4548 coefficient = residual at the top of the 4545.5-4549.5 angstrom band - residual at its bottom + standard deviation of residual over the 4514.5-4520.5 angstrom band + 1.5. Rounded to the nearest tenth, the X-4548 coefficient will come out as 2.4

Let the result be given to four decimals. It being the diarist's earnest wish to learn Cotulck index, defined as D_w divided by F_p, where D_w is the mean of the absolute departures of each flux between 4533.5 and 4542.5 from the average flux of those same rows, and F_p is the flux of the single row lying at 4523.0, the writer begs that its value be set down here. 0.0330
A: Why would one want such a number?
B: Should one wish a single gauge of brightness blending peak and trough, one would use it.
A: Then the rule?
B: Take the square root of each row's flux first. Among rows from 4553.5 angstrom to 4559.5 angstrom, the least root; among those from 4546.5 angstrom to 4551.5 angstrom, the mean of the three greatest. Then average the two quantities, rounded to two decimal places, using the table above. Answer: 2.63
